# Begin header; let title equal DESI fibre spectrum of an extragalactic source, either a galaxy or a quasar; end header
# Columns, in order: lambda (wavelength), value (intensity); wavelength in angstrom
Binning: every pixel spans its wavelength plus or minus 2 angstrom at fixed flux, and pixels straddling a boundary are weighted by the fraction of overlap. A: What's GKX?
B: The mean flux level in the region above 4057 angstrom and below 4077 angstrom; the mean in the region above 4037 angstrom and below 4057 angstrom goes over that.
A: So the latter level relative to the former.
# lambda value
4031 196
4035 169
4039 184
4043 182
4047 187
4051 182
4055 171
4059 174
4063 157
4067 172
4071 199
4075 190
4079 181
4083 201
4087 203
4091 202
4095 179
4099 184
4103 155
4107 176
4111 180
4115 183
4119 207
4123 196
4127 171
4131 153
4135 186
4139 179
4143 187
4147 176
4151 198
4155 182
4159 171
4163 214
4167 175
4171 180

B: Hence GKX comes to 1.02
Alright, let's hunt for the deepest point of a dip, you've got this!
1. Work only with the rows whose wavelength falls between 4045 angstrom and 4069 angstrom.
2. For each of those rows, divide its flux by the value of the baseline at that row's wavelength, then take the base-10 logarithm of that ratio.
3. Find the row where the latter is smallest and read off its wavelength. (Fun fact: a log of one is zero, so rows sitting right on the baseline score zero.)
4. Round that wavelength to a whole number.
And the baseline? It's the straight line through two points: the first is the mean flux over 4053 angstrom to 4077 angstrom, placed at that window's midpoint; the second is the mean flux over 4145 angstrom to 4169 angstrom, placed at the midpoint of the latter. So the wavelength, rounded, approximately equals 4063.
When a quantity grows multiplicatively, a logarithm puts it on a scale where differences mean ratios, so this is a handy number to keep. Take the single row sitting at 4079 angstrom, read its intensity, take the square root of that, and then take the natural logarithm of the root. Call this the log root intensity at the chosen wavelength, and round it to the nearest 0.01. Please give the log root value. 2.60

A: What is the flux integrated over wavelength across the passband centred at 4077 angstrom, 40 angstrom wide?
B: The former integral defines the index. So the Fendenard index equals 7432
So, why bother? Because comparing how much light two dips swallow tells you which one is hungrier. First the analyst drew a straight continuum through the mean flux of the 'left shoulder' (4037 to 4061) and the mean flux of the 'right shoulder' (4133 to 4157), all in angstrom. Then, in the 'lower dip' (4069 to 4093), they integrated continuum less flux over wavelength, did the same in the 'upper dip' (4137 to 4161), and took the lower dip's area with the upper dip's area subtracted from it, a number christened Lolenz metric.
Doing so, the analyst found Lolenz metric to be -411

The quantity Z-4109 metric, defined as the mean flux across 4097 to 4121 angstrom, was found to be 181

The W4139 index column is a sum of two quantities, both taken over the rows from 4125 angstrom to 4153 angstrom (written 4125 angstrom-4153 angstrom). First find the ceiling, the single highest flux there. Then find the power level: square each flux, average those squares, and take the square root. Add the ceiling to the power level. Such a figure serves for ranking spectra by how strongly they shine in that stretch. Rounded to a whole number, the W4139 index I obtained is 377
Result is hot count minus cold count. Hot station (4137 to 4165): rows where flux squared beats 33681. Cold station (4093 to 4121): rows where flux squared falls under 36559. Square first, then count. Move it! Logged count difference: -3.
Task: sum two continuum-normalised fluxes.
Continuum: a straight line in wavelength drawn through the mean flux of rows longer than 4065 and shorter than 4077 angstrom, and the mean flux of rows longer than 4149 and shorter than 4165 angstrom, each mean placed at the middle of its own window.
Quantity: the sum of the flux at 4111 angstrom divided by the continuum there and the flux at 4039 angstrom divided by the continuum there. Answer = 1.94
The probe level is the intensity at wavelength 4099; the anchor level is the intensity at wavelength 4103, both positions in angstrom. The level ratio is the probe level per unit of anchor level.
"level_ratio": 1.19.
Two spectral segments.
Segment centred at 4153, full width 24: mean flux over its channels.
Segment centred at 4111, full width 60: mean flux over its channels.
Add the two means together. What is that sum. 372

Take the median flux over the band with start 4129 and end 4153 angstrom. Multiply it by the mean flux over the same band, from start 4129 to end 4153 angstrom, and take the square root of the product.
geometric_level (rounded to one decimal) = 181.2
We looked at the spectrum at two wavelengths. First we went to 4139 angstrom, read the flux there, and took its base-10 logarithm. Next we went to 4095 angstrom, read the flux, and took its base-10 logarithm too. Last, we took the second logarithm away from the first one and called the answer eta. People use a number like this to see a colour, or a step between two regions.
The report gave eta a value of 0.000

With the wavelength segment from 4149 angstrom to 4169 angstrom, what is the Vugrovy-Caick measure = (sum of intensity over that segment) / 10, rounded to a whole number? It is 94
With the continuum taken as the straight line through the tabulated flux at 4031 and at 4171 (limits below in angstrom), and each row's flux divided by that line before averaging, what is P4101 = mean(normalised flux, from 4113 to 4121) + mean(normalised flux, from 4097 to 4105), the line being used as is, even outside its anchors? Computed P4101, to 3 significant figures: 1.95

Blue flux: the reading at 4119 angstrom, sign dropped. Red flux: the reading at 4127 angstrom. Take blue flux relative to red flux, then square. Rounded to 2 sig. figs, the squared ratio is 1.5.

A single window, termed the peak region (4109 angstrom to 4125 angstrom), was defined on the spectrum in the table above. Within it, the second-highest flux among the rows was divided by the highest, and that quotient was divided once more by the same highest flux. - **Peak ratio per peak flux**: 0.0046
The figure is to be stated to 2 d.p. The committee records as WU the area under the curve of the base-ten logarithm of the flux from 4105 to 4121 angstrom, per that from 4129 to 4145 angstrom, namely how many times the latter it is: 1.01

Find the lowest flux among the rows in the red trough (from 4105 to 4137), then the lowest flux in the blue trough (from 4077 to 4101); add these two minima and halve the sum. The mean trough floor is 166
